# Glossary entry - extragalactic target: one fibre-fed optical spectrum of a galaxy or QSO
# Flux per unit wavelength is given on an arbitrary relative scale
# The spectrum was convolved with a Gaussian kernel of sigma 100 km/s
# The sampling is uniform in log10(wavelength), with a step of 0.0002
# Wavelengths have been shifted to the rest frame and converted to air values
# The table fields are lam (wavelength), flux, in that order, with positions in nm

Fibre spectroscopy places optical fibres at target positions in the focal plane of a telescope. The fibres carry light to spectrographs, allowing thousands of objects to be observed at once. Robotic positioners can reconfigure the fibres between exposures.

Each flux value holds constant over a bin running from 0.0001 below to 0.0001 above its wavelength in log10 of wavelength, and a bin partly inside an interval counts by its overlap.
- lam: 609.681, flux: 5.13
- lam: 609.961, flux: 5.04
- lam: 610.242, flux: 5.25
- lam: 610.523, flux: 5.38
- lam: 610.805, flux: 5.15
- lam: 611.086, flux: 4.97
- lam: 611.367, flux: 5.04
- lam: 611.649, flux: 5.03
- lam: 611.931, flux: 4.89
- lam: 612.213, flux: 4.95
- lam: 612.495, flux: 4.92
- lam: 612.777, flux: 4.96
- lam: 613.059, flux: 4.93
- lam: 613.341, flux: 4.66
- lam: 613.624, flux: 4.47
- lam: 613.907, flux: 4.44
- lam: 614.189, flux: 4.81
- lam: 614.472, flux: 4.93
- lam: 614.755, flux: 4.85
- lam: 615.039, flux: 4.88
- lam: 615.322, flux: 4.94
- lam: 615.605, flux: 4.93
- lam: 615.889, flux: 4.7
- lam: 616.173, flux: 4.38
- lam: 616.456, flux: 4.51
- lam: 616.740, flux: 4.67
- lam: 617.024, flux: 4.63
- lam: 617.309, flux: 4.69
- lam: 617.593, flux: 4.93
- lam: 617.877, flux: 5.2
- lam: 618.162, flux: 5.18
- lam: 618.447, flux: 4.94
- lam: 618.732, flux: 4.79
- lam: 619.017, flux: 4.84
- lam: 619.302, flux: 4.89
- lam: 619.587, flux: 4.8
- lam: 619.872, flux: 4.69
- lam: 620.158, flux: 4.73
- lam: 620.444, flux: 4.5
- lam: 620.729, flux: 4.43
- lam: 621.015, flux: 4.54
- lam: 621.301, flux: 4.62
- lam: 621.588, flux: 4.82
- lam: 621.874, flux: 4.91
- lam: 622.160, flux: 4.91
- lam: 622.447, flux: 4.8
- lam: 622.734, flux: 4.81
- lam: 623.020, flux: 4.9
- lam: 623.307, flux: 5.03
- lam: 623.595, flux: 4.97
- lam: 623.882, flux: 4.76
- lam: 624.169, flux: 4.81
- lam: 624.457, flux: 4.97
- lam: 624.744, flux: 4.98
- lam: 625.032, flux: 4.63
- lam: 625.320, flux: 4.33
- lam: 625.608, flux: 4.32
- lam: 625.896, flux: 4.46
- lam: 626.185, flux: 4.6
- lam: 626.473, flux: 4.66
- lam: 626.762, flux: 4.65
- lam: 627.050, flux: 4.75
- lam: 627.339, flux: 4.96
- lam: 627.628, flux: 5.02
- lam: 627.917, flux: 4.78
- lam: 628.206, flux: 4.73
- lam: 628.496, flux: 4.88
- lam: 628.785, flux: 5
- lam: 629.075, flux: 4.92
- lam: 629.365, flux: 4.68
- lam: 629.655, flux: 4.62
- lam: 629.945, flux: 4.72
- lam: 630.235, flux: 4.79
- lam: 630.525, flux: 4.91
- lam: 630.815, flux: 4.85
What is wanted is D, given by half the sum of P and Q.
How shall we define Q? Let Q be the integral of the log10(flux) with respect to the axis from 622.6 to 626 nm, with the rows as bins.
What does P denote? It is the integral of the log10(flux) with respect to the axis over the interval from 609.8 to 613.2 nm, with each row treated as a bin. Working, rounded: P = 2.39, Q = 2.30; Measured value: 2.34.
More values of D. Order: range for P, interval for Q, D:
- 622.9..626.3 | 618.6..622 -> 2.29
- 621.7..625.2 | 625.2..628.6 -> 2.34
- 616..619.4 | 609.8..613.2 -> 2.35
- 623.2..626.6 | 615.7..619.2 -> 2.33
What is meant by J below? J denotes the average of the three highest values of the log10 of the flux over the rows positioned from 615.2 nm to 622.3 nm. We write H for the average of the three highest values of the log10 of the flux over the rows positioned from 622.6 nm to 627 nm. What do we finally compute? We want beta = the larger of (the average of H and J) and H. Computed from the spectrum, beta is 0.703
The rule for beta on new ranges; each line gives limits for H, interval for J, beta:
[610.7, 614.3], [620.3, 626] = 0.705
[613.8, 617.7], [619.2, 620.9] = 0.693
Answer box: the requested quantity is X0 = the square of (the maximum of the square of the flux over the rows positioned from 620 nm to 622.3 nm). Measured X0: 581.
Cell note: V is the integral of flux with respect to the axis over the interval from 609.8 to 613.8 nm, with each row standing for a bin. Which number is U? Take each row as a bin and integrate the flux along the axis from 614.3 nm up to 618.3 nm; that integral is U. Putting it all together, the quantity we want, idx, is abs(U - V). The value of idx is 0.62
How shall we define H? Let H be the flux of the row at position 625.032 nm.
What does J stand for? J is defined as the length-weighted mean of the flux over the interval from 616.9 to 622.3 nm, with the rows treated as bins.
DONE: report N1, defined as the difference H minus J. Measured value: -0.16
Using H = 4.63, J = 4.792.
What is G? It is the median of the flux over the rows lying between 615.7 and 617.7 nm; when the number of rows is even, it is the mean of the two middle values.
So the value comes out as 4.67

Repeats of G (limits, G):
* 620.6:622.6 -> 4.80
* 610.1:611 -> 5.25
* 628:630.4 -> 4.76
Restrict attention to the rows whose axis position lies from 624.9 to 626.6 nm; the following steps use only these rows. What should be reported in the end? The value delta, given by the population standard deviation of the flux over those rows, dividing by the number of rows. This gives 0.14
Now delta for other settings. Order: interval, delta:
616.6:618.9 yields 0.21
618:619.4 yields 0.14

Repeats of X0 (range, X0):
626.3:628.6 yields 635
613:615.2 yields 591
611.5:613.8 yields 640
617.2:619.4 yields 731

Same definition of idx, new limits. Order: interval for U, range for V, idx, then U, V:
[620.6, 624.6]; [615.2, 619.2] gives 0.01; 19.23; 19.2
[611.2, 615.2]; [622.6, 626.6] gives 0.44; 19.36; 18.9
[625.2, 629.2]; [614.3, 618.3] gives 0.38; 18.88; 19.3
